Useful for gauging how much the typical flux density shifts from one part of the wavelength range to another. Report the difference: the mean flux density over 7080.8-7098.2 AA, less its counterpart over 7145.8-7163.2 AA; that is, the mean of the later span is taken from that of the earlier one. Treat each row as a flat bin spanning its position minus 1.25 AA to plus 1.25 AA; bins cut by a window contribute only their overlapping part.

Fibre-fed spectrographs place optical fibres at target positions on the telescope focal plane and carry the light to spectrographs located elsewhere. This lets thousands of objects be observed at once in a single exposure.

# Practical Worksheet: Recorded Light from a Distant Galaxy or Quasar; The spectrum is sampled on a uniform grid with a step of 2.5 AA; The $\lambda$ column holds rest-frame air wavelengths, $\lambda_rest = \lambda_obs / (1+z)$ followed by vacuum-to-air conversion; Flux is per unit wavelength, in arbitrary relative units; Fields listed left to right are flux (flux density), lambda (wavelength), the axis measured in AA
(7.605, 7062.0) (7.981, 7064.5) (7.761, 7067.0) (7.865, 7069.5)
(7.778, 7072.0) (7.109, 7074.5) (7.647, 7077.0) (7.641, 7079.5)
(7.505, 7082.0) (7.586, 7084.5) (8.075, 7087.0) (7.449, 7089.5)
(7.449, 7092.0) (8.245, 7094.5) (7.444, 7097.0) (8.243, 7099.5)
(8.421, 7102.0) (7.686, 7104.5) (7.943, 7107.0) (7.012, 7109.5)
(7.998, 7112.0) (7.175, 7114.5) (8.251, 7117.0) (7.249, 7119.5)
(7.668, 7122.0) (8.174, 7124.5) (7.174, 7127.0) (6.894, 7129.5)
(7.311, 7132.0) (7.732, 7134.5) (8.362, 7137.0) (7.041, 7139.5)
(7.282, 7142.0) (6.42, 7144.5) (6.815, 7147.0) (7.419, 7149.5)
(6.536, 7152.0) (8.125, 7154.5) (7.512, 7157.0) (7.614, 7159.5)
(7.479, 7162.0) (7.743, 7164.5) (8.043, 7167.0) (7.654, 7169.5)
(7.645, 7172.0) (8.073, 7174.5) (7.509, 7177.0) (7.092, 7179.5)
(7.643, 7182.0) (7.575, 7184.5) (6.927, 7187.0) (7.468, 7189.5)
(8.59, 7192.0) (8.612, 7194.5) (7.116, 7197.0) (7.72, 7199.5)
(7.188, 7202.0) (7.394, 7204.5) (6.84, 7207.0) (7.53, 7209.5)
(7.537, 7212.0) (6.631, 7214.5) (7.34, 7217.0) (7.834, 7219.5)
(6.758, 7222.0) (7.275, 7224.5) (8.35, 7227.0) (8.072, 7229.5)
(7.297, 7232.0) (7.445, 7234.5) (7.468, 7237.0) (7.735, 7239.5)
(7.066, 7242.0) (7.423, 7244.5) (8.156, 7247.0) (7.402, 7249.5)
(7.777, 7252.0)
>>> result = 0.32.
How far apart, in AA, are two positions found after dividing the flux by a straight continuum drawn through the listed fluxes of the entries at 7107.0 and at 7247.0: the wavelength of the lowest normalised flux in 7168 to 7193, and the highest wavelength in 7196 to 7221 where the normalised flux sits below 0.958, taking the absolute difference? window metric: 30.0 AA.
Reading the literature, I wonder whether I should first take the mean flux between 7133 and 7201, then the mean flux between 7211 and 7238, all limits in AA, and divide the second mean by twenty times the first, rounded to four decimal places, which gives 0.0494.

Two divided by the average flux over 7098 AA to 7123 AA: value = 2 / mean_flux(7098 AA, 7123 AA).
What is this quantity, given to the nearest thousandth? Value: 0.258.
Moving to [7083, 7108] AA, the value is 0.255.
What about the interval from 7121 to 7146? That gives 0.270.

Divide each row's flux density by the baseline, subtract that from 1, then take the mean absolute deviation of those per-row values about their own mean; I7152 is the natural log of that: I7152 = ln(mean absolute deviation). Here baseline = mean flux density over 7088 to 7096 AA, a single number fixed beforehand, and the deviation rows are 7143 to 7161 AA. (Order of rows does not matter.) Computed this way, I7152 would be -2.68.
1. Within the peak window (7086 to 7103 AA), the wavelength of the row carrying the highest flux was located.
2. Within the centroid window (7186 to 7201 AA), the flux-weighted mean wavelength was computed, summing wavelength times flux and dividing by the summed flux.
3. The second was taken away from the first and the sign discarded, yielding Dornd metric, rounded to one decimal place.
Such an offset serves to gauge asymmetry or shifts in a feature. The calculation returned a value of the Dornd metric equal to 91.3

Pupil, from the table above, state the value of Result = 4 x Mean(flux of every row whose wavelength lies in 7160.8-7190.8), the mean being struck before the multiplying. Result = 30.3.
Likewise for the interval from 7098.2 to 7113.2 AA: 31.5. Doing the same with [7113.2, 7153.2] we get 29.4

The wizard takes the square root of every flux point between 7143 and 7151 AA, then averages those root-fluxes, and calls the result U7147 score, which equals 2.62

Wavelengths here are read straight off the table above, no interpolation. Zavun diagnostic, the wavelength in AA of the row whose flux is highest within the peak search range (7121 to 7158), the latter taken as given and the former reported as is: 7137.0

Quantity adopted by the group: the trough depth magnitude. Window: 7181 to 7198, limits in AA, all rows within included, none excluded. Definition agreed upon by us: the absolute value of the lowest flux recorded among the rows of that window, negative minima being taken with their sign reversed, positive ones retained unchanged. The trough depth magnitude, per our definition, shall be 6.93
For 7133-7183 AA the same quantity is 6.42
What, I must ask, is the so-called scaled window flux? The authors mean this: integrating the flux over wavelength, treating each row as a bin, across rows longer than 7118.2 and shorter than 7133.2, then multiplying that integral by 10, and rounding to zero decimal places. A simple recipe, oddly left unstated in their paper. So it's 1112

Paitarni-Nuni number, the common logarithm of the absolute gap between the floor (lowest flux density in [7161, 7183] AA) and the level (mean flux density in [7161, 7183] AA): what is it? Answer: -0.25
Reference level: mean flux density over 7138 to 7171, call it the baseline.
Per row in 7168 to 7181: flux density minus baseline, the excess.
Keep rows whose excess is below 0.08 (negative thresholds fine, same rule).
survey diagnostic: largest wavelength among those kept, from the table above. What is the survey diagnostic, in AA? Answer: 7179.5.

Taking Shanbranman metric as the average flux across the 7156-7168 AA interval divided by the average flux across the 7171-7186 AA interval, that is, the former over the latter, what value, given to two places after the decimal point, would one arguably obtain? 1.01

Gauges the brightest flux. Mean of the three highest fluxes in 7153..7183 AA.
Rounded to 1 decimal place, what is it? 8.1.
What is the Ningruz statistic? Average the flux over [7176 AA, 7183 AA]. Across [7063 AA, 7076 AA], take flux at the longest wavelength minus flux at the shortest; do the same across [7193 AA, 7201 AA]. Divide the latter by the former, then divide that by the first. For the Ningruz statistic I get 0.14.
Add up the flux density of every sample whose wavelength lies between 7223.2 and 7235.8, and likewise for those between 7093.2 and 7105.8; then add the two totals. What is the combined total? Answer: 78.5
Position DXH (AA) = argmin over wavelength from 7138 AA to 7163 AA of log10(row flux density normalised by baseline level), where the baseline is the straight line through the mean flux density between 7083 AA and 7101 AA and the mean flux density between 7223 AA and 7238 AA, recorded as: 7144.5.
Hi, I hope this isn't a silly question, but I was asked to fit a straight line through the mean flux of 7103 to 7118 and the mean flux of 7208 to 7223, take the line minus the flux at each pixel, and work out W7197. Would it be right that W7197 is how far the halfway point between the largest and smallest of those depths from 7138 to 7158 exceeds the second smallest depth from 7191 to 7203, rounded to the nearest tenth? 1.5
